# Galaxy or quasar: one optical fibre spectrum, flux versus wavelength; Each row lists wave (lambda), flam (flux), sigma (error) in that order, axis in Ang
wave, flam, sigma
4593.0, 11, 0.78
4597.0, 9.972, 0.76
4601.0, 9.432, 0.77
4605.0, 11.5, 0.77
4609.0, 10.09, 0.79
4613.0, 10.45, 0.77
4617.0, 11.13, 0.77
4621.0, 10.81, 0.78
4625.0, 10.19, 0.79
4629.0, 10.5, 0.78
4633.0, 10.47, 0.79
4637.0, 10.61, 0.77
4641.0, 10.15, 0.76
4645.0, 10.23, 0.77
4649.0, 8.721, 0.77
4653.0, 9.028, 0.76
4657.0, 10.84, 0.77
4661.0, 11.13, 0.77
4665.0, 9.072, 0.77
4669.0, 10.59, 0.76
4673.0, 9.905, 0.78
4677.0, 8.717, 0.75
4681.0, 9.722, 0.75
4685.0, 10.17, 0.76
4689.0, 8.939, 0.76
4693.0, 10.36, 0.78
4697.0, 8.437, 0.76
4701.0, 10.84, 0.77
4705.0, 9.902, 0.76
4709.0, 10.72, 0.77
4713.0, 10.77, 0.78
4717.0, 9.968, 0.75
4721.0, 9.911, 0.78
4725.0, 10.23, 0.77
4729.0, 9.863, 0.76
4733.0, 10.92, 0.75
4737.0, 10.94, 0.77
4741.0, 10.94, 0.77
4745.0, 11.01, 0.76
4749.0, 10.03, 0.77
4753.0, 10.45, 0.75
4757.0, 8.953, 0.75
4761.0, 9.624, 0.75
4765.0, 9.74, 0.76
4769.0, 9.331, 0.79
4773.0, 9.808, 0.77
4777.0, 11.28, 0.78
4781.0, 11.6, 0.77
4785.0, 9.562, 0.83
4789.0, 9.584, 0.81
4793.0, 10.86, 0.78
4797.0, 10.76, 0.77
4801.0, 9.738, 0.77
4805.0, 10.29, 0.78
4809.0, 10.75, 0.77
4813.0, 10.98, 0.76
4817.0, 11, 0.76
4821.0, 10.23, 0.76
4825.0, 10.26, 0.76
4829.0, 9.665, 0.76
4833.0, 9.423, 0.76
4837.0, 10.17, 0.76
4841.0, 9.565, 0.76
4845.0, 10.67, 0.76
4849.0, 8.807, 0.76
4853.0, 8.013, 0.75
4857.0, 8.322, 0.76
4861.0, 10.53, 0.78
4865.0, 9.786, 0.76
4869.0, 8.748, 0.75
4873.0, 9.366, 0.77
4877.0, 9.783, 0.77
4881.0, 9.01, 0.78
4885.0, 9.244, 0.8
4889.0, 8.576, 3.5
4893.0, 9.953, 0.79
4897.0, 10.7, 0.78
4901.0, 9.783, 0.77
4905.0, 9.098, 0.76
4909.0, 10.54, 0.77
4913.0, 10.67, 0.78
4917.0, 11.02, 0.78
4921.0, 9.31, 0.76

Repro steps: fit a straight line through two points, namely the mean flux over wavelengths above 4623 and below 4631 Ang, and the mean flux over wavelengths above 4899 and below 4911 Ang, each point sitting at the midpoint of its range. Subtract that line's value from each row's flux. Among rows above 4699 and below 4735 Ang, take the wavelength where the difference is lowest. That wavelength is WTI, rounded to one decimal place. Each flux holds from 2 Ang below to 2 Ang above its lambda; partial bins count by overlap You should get 4705.0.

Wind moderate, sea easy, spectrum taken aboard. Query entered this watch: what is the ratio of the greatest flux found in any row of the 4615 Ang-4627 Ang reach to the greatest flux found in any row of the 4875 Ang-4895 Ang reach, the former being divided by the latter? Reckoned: 1.12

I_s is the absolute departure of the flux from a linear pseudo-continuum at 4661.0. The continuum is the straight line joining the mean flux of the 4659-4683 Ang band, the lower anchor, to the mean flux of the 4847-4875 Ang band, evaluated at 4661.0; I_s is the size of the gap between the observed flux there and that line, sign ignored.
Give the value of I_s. 1.23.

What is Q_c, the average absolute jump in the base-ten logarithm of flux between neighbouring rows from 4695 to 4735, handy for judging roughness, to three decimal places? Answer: 0.033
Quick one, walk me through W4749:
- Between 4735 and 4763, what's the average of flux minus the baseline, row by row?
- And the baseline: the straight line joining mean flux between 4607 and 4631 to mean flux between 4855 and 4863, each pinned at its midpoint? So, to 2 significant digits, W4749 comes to 0.35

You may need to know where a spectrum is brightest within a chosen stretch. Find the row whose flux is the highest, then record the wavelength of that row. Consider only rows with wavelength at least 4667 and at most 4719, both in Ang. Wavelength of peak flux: 4701.0 Ang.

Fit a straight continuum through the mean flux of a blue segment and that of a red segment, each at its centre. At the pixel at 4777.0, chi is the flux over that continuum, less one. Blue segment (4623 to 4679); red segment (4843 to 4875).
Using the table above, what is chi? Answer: 0.18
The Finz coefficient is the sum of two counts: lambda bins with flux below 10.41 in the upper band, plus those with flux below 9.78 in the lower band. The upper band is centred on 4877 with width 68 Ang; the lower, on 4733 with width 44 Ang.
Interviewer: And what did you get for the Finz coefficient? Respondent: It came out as 13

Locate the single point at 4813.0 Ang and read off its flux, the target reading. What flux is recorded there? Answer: 10.98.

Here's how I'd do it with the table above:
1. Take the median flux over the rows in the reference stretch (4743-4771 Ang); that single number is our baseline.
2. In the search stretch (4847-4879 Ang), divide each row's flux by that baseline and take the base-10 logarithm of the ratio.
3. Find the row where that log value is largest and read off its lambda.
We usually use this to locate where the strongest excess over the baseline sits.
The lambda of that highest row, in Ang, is 4861.0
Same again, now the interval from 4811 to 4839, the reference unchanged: 4817.0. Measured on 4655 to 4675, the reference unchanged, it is 4661.0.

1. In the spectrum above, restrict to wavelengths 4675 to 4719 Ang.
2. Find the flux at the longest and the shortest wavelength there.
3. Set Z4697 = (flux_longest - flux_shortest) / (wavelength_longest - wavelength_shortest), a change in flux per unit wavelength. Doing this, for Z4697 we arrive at 0.031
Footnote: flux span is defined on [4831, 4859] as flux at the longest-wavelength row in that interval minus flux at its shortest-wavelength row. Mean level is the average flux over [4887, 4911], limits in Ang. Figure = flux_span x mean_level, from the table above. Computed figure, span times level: -11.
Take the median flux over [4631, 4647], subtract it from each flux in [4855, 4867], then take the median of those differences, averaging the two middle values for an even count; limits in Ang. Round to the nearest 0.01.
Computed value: -0.56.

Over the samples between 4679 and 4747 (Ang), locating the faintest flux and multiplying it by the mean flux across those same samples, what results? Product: 86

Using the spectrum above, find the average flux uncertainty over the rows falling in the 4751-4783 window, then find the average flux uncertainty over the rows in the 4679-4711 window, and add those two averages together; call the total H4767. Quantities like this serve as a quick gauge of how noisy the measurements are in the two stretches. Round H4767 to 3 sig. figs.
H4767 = 1.53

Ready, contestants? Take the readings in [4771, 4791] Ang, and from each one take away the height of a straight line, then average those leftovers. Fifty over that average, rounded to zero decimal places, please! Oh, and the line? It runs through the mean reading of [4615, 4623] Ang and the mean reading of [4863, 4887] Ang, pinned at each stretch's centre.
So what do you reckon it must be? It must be 114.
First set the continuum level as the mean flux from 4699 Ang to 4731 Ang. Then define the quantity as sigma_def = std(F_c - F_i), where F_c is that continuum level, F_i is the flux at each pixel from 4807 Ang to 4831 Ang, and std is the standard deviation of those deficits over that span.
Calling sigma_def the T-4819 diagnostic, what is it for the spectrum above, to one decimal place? 0.5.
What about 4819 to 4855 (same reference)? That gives 0.8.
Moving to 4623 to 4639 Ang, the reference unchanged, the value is 0.2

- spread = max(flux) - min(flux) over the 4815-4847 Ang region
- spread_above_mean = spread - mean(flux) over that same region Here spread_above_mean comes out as -8.5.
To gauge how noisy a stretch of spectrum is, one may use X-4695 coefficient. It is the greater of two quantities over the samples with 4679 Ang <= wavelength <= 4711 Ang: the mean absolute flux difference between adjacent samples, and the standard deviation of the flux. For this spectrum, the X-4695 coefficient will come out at 1.3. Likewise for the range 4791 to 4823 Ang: 0.5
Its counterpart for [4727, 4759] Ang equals 0.7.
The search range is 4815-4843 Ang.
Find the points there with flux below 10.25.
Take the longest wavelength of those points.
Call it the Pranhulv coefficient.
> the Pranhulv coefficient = 4841.0 Ang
